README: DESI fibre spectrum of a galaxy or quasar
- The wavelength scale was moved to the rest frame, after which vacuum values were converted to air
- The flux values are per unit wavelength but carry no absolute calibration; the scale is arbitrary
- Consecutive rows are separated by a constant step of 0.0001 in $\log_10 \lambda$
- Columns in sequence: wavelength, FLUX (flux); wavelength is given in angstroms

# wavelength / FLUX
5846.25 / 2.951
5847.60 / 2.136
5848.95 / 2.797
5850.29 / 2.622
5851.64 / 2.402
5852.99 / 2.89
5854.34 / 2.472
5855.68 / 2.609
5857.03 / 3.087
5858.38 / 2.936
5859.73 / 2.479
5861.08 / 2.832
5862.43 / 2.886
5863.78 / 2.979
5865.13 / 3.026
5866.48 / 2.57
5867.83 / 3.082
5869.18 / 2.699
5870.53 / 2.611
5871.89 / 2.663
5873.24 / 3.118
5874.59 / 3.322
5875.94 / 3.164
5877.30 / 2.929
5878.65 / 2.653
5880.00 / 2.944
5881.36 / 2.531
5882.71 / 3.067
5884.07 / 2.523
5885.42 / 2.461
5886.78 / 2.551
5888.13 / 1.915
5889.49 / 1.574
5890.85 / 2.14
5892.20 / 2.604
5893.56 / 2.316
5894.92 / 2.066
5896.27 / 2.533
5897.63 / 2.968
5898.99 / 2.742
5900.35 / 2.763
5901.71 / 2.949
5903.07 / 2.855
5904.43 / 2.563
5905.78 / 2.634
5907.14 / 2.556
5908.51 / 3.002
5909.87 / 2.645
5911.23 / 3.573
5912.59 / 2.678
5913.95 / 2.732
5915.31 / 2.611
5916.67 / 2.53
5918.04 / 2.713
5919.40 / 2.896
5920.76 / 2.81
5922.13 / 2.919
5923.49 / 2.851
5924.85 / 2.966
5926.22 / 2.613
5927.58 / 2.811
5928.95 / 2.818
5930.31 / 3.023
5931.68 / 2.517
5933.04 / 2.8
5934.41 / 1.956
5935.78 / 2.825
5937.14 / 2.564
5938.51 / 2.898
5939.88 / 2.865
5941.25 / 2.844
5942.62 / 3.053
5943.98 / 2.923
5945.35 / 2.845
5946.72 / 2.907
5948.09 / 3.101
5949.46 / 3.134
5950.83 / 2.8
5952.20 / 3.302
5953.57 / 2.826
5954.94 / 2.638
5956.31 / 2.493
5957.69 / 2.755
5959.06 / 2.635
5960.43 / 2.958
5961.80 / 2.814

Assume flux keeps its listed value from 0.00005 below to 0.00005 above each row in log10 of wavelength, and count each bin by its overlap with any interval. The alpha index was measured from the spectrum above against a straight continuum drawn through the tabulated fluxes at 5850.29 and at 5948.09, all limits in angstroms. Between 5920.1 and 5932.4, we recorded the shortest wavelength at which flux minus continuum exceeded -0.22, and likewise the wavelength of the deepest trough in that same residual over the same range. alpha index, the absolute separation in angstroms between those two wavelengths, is 10.9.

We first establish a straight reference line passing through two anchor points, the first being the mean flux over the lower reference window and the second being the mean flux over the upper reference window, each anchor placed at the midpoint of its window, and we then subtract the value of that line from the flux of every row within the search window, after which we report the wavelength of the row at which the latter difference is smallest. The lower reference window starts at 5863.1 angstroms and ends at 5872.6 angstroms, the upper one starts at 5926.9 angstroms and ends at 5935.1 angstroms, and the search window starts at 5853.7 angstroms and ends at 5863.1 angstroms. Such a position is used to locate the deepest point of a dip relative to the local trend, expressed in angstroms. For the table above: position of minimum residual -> 5854.34 angstroms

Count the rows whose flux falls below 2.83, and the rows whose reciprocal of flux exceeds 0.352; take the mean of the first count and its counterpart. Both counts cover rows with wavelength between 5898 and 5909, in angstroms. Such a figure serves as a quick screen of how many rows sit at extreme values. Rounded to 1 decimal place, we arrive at 5.0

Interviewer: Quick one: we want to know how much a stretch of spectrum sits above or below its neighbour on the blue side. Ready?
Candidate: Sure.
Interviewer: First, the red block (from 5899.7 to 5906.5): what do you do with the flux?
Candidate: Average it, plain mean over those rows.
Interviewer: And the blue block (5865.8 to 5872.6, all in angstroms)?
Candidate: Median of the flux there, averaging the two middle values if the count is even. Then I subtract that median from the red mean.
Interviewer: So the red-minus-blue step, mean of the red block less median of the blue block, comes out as 0.1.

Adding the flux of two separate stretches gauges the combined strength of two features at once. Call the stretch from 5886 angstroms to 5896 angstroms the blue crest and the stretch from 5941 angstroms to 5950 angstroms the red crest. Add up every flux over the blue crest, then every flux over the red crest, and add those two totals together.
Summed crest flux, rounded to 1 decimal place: 36.0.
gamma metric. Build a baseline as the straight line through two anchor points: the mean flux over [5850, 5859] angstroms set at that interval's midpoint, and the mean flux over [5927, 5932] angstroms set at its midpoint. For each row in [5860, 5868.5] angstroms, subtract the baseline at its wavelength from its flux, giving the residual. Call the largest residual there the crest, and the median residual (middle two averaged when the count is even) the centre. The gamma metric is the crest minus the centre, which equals 0.14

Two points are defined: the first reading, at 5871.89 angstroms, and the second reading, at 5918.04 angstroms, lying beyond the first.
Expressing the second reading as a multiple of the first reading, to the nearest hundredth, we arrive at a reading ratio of 1.02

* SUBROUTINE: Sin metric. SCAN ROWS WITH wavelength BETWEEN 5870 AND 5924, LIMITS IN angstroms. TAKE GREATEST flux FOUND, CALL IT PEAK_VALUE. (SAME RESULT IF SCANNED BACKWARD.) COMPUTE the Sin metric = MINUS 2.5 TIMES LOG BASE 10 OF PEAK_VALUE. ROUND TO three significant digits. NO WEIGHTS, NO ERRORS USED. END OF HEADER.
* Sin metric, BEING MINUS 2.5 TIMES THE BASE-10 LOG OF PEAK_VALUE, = -1.38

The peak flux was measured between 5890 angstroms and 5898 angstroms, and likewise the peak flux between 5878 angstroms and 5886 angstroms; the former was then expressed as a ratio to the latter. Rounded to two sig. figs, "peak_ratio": 0.97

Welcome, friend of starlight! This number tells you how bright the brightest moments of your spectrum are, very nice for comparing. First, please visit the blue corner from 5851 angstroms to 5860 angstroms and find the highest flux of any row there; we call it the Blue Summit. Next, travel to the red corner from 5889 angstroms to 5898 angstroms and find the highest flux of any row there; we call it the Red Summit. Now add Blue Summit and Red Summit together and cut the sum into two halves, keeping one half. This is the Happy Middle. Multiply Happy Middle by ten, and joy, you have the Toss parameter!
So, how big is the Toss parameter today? 30.3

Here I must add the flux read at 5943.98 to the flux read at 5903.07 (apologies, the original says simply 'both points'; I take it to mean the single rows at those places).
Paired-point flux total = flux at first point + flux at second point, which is 5.8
